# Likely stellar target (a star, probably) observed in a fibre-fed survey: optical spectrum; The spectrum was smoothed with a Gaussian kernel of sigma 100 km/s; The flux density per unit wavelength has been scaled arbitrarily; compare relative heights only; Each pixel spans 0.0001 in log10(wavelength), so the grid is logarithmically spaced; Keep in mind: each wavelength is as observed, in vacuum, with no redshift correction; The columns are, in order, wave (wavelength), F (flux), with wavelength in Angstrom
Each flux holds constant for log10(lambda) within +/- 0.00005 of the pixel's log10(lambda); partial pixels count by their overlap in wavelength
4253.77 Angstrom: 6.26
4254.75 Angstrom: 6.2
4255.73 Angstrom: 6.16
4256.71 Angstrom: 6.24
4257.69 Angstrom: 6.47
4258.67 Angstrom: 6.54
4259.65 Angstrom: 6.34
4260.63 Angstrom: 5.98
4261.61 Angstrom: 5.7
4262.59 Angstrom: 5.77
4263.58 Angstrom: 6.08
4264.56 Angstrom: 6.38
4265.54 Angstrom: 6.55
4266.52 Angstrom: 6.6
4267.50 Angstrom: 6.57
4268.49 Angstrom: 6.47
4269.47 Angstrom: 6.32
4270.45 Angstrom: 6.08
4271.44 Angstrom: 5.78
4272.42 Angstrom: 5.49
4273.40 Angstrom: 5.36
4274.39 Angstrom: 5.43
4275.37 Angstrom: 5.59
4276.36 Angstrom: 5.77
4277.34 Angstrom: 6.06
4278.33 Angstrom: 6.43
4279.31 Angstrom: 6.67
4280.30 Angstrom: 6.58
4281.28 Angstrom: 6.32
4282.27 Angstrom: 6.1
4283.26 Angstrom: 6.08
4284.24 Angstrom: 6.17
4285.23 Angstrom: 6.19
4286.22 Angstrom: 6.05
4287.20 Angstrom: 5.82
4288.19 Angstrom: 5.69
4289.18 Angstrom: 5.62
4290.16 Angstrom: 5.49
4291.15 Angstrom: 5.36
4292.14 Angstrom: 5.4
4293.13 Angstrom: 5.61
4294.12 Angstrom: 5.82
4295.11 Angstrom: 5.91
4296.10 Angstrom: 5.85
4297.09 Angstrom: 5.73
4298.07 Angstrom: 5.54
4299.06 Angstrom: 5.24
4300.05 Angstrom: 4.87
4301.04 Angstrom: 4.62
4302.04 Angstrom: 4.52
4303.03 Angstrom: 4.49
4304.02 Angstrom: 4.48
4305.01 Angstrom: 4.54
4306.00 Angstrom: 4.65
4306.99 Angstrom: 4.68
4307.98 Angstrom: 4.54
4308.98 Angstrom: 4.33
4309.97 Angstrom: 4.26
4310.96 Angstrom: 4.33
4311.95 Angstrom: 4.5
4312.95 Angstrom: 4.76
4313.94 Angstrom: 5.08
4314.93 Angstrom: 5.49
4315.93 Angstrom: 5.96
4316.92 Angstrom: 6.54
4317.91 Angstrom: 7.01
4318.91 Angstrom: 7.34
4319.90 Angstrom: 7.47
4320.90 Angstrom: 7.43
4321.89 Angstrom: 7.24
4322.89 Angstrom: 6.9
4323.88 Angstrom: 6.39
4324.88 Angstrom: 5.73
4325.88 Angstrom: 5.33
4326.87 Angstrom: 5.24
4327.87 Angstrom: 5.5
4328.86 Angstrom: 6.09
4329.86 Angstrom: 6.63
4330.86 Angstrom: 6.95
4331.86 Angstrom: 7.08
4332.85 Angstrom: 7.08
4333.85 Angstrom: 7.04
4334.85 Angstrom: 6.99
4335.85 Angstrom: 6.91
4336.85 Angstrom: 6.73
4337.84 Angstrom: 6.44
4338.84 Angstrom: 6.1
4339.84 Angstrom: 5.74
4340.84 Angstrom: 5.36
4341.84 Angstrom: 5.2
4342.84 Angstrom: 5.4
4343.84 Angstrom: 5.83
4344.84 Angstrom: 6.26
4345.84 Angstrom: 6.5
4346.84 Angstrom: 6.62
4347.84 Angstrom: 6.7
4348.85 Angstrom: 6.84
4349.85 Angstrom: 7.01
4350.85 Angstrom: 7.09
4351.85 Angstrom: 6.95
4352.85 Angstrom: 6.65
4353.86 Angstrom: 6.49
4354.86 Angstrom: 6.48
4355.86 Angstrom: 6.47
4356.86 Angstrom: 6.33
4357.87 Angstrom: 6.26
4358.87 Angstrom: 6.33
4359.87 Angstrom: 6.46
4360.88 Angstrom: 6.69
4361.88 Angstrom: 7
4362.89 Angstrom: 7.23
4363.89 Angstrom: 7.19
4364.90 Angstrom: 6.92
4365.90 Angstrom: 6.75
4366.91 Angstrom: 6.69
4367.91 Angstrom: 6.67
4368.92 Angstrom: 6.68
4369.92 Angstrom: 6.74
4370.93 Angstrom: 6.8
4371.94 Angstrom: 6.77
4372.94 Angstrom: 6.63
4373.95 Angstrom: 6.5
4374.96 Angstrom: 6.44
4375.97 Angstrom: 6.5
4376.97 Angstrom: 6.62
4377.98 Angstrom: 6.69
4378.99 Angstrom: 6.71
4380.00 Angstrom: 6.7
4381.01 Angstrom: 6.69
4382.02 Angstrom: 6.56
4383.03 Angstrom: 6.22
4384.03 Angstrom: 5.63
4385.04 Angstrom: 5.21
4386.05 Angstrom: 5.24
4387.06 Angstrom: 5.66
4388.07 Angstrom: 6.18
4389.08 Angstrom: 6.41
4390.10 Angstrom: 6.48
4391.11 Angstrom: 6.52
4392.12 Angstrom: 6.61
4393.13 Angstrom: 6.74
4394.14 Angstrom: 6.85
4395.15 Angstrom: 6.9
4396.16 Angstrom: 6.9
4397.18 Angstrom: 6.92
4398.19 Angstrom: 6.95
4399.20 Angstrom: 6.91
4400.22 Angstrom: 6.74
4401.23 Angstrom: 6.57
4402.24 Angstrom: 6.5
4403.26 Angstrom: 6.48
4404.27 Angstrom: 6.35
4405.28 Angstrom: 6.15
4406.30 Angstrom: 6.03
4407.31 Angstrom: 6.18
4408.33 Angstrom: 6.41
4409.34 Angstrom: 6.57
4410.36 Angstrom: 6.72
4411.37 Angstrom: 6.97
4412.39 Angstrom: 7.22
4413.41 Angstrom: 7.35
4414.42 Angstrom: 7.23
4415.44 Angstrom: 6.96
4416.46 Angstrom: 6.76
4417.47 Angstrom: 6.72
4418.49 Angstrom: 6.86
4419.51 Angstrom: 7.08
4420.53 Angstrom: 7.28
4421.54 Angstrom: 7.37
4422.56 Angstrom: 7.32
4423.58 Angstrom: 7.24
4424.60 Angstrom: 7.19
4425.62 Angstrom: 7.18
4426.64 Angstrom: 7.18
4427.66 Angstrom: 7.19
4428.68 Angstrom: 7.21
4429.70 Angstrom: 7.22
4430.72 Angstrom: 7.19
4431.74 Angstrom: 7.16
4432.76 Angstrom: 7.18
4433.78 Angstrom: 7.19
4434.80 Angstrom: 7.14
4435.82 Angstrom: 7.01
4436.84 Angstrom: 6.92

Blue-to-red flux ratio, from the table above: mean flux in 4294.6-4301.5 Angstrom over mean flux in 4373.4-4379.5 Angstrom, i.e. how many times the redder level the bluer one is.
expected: 0.82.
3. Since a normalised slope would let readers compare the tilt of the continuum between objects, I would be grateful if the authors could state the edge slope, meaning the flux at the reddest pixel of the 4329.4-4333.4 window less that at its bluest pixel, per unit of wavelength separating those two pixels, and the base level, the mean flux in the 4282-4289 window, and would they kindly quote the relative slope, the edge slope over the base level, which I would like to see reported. 0.025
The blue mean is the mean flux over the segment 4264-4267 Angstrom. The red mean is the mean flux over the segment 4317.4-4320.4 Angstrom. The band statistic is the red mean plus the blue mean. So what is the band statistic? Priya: 13.8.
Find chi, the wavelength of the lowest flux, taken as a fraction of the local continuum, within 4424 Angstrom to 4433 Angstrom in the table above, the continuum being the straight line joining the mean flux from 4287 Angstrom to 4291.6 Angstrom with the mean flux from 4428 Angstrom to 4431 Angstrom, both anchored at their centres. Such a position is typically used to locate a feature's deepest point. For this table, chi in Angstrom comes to 4431.74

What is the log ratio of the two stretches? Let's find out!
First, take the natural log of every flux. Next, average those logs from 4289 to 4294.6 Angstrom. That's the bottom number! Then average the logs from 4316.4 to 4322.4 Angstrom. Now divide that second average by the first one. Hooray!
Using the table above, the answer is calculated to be 1.15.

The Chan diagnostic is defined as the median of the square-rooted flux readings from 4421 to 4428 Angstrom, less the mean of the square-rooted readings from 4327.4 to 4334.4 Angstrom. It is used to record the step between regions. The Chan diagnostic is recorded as 0.11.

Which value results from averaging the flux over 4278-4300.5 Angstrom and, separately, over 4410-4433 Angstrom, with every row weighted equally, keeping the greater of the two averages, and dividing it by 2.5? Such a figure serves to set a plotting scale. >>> 2.85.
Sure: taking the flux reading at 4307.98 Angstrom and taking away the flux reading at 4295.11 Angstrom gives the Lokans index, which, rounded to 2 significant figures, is -1.4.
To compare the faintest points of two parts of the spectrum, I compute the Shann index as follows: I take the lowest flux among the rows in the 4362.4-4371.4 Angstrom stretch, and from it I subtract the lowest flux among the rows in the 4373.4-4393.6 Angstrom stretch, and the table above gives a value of 1.46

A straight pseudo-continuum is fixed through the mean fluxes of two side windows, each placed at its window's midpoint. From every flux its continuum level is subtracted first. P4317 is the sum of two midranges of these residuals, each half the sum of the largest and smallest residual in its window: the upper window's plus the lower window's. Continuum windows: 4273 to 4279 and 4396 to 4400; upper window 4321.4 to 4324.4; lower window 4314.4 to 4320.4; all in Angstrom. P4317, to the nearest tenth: 0.9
